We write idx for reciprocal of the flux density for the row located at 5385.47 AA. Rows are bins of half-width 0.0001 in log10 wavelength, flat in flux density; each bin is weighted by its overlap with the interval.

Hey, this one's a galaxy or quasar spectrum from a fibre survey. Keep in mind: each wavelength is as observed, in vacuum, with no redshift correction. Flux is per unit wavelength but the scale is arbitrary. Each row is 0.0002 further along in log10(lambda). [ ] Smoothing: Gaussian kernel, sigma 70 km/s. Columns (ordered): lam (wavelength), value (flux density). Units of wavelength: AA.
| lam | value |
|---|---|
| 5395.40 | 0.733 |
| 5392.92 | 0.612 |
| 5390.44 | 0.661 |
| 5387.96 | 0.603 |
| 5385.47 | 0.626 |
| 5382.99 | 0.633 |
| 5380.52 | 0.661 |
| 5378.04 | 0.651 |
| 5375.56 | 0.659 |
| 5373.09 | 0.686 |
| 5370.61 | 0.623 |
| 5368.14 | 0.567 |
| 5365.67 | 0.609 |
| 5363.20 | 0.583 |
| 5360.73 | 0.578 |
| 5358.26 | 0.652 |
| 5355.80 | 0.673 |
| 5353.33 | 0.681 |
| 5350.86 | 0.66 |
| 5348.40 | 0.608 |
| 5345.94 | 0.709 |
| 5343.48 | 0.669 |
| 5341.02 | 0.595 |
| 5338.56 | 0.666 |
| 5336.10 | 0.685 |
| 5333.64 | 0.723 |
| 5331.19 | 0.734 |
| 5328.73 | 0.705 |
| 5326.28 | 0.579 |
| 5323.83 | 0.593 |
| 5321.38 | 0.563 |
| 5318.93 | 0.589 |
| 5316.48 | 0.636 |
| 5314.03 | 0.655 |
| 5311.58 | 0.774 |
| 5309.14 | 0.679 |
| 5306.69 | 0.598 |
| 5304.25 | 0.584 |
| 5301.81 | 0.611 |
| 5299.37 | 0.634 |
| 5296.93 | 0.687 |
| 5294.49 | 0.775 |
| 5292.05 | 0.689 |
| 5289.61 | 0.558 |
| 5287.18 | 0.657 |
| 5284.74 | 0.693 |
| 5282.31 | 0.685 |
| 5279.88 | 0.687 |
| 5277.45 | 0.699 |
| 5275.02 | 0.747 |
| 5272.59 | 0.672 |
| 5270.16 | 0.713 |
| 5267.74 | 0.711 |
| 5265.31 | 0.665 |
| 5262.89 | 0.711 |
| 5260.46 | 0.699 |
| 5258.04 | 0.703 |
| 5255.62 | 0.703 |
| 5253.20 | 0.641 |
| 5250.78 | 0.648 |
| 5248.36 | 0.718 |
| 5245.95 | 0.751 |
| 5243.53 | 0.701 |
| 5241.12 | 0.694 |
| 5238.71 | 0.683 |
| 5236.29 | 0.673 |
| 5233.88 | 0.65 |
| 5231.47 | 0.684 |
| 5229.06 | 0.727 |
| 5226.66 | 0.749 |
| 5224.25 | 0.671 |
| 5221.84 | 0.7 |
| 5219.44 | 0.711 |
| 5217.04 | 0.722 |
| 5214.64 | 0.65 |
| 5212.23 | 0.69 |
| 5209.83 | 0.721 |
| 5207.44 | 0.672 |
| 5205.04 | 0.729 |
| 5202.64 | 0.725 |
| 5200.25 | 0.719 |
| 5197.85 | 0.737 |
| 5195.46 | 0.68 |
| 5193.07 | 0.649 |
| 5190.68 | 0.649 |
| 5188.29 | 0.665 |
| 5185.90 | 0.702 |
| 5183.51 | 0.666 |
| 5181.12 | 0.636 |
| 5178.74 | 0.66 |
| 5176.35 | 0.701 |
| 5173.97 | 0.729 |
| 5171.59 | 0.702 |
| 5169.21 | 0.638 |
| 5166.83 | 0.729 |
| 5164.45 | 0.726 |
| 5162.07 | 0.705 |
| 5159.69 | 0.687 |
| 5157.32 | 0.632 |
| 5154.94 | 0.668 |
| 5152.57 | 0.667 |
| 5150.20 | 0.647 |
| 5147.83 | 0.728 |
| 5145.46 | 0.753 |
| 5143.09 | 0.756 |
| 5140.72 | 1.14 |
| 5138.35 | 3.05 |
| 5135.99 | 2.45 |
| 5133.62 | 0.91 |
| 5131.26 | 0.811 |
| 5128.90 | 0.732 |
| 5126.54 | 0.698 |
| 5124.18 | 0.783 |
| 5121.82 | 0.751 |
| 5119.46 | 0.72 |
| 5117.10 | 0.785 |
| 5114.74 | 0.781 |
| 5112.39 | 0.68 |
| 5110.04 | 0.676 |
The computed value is 1.60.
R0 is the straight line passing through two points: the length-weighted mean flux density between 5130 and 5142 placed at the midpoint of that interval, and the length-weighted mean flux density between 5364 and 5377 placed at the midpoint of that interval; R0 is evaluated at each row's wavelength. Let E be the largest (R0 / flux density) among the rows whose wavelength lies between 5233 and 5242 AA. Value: 1.9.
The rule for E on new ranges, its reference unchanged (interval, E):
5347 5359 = 1.2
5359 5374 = 1.2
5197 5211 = 2.0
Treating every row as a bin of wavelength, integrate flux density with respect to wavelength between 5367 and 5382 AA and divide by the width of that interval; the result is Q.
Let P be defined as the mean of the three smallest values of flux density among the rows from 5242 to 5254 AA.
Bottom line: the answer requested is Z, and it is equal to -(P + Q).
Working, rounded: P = 0.66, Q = 0.64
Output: -1.30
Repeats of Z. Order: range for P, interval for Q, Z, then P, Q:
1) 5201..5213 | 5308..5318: -1.38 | 0.69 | 0.68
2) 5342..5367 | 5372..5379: -1.26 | 0.59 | 0.67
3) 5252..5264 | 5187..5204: -1.37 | 0.68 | 0.69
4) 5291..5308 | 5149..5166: -1.27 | 0.60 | 0.68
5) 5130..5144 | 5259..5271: -1.53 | 0.83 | 0.70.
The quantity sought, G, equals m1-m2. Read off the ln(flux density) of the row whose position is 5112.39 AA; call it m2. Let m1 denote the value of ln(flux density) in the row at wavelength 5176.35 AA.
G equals 0.03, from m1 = -0.36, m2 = -0.386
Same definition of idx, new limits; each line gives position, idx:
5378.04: 1.54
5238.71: 1.46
